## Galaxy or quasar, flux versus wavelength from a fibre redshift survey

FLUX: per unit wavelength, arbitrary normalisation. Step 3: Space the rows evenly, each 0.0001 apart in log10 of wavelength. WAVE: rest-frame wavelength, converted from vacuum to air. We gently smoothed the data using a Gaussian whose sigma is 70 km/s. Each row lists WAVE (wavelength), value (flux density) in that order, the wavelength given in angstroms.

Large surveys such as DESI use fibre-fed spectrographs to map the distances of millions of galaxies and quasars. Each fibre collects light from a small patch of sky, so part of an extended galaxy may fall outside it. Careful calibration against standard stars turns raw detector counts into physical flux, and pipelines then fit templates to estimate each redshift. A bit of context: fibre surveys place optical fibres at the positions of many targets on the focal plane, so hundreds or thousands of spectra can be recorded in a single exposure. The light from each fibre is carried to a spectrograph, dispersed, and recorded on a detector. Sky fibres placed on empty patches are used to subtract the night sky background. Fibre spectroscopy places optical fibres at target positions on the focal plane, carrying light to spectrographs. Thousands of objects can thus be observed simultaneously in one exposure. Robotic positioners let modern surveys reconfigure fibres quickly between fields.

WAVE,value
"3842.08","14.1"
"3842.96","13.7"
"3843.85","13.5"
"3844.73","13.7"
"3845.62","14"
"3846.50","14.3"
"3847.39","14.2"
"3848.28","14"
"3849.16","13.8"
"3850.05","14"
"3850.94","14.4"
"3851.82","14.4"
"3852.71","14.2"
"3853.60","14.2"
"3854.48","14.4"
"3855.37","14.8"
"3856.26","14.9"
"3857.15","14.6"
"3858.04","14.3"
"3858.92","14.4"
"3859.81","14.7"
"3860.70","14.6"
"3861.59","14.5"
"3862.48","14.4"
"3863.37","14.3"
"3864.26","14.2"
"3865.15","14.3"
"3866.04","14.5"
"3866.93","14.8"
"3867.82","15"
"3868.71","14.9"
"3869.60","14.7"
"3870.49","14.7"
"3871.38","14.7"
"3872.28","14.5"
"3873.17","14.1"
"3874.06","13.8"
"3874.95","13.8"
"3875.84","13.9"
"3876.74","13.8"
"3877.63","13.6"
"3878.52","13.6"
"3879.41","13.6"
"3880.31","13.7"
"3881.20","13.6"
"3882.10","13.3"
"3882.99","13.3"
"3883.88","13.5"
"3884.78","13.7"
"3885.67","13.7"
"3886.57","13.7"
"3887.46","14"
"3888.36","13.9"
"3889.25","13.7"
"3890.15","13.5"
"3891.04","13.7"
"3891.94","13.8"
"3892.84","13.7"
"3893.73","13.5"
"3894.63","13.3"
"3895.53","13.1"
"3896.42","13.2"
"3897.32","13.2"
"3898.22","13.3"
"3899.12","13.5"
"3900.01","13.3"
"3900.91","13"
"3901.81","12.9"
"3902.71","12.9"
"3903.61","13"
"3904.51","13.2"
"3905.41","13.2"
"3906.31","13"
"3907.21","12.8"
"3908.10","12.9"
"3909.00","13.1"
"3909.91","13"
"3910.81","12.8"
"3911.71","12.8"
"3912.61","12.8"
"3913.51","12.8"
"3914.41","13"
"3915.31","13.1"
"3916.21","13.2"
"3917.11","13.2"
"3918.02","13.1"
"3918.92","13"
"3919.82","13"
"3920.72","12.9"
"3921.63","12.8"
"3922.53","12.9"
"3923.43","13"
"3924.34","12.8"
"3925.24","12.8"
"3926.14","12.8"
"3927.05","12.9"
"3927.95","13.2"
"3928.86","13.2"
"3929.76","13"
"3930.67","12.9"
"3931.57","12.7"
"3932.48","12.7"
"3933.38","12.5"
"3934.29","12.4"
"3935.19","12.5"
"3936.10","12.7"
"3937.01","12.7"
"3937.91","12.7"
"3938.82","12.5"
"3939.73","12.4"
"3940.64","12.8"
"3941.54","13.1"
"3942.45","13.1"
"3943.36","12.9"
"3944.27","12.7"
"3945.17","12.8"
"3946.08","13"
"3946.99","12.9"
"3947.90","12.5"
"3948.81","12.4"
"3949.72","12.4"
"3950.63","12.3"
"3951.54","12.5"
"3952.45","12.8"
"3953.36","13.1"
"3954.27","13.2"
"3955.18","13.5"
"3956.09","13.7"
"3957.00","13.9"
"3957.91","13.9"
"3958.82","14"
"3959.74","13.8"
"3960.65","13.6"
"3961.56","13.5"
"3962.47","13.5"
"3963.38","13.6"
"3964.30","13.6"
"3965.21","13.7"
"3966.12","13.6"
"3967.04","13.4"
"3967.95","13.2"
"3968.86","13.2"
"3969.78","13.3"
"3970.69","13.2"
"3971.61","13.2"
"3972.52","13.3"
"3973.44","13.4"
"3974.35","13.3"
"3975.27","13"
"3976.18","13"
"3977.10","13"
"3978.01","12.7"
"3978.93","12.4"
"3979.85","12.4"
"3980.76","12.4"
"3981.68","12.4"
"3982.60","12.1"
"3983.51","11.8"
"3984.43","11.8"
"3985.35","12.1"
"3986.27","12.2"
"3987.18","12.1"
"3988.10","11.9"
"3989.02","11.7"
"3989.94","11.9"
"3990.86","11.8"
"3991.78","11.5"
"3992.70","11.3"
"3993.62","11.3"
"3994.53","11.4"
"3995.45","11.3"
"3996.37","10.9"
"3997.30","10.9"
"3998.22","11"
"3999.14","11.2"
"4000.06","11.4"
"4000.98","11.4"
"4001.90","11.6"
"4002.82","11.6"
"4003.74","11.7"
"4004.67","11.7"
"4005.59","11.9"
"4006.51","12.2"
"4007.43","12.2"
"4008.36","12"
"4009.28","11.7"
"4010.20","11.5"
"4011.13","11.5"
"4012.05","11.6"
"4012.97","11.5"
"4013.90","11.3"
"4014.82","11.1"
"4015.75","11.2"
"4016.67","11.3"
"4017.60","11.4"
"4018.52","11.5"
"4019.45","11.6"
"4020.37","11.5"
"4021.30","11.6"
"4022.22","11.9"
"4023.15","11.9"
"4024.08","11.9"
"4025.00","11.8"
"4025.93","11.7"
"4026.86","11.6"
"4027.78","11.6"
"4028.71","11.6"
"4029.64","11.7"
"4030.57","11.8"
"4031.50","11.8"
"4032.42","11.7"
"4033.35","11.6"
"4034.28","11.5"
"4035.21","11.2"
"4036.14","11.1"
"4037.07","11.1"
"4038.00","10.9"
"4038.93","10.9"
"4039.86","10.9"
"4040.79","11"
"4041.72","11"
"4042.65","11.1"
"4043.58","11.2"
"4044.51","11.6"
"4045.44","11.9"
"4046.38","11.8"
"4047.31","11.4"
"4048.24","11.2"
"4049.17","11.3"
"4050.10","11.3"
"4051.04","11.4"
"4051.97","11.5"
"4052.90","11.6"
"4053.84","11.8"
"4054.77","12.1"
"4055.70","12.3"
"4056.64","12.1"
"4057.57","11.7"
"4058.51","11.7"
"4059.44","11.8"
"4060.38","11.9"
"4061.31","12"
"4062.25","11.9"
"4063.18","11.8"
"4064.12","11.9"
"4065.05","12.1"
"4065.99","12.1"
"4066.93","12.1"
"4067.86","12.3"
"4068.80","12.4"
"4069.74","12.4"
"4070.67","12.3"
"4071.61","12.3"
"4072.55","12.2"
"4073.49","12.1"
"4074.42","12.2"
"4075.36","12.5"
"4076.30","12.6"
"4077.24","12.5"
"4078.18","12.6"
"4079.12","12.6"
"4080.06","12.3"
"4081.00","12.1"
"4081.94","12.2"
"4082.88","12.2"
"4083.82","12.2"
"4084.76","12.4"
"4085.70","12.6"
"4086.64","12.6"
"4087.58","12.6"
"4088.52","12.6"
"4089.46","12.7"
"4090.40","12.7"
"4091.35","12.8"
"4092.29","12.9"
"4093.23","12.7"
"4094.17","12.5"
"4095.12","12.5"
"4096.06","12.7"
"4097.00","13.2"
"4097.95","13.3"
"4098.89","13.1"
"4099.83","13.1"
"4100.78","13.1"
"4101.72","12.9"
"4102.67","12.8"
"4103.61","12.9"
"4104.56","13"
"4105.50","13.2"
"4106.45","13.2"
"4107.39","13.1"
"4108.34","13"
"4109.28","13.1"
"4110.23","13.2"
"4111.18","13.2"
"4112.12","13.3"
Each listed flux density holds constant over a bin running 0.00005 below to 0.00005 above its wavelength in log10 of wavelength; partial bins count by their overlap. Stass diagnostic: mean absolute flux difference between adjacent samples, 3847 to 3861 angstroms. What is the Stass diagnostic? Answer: 0.20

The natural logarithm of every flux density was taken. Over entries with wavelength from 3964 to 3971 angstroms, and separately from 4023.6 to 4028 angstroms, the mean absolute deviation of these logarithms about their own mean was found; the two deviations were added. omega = 0.022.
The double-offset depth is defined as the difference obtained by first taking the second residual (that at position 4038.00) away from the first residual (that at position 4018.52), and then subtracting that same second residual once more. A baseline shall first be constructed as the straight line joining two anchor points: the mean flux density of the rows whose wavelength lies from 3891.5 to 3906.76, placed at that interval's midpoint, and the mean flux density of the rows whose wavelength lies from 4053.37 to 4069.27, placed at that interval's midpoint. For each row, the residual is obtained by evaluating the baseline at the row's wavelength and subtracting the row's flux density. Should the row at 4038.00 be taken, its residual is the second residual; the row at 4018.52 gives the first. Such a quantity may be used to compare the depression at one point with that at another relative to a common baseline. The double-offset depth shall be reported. -1.7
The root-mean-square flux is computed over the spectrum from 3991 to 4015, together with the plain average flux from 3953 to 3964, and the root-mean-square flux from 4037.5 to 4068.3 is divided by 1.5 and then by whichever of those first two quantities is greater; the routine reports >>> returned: 0.57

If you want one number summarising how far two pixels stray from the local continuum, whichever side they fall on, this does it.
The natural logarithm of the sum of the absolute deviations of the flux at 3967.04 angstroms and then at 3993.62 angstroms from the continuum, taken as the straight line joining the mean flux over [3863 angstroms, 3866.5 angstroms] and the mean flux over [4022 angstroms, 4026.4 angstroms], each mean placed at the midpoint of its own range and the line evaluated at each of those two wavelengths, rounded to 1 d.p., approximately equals 0.5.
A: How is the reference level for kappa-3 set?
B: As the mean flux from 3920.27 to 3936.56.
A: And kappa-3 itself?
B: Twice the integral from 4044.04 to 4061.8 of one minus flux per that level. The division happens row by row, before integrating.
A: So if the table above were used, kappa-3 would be 3.1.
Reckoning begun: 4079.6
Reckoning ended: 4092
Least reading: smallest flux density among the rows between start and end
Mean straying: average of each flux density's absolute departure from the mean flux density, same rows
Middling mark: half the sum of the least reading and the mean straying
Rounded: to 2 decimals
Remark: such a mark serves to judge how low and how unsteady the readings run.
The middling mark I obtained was 6.16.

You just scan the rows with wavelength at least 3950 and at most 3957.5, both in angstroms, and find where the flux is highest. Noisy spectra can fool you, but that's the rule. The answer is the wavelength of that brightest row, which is 3957.00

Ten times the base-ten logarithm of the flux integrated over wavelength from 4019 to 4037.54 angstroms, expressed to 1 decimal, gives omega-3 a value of 23.3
